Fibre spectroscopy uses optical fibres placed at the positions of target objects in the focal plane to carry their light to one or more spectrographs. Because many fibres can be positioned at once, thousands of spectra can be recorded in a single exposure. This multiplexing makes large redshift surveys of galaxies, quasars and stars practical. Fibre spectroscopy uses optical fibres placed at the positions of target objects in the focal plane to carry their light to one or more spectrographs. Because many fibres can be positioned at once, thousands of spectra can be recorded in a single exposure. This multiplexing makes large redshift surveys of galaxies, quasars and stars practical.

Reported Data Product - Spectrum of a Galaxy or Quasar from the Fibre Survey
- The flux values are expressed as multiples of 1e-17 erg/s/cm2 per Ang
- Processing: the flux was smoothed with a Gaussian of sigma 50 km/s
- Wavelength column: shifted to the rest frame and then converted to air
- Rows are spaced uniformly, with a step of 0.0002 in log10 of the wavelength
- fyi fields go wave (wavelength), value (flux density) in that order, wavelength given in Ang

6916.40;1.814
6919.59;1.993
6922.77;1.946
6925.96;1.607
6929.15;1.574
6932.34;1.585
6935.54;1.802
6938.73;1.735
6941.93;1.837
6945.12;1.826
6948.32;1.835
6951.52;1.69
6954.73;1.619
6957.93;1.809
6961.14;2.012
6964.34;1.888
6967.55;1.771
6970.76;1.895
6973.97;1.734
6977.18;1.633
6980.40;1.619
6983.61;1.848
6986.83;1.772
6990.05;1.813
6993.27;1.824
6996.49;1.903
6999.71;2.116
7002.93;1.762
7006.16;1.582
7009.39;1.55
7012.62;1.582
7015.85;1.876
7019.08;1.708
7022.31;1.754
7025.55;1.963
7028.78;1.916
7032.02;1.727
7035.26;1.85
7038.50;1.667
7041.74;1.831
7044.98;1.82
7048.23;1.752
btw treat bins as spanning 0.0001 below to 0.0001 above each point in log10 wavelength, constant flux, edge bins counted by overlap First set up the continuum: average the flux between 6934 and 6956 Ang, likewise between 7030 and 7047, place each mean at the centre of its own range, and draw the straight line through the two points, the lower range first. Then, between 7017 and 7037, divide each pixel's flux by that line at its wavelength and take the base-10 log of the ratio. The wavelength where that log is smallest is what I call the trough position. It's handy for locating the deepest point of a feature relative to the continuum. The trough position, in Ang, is 7019.08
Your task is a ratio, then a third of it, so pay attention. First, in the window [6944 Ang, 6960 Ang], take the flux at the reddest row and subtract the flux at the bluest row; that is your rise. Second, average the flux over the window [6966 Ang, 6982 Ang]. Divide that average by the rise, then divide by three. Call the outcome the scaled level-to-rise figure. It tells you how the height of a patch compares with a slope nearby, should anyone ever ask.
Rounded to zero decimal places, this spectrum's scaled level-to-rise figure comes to -34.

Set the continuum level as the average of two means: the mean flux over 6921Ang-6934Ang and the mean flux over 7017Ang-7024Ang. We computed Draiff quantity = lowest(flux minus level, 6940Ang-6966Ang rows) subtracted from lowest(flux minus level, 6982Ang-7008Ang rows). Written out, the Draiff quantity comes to -0.037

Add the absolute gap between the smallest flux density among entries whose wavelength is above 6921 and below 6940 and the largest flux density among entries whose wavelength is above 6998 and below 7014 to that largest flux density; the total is 2.7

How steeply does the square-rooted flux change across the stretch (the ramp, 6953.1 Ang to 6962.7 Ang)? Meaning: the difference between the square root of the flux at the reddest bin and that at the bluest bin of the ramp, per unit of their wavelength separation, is 0.023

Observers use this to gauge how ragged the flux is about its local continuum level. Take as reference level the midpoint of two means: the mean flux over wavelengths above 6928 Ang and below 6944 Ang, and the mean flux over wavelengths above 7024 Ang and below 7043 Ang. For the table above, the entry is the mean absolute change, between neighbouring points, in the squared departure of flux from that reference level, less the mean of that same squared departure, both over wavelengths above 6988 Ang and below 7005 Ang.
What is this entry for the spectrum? 0.031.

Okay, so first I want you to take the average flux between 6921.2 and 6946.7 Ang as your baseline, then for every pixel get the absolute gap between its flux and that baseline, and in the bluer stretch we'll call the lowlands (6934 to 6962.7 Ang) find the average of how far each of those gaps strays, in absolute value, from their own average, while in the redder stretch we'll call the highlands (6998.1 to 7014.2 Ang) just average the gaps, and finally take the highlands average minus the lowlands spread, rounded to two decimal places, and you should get 0.14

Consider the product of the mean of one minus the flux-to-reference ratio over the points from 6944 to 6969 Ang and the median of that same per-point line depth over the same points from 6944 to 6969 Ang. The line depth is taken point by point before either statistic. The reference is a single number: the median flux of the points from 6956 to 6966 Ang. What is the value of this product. 0.0016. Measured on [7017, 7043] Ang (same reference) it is 0.0023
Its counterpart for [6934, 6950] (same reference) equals 0.0014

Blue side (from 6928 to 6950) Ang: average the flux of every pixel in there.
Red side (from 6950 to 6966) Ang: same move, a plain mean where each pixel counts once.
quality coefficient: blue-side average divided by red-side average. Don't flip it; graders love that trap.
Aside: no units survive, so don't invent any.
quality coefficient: 0.97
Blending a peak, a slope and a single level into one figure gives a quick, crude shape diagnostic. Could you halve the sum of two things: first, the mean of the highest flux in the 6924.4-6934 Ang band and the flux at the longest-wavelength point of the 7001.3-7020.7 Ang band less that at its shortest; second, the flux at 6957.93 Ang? 1.29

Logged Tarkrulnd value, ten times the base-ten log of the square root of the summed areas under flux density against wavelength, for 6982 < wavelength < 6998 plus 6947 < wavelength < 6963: 8.82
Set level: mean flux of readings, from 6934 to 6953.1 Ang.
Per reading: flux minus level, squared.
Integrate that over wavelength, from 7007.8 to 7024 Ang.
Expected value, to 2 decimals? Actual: 0.37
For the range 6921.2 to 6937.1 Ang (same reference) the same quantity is 0.46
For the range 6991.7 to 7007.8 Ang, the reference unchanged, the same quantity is 0.53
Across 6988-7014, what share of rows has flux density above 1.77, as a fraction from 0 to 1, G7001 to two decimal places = 0.50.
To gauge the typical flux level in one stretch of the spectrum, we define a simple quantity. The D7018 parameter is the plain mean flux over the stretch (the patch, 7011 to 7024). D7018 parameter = 1.73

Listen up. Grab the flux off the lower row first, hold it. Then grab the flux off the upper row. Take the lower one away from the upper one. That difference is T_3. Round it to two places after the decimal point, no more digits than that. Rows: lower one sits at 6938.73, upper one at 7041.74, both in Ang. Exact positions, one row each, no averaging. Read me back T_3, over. 0.10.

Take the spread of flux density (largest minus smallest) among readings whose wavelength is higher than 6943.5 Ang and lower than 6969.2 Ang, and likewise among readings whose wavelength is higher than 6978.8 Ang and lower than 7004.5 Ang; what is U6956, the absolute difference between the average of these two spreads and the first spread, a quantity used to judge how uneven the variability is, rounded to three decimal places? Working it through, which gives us 0.052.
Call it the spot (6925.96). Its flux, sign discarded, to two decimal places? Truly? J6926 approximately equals 1.61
